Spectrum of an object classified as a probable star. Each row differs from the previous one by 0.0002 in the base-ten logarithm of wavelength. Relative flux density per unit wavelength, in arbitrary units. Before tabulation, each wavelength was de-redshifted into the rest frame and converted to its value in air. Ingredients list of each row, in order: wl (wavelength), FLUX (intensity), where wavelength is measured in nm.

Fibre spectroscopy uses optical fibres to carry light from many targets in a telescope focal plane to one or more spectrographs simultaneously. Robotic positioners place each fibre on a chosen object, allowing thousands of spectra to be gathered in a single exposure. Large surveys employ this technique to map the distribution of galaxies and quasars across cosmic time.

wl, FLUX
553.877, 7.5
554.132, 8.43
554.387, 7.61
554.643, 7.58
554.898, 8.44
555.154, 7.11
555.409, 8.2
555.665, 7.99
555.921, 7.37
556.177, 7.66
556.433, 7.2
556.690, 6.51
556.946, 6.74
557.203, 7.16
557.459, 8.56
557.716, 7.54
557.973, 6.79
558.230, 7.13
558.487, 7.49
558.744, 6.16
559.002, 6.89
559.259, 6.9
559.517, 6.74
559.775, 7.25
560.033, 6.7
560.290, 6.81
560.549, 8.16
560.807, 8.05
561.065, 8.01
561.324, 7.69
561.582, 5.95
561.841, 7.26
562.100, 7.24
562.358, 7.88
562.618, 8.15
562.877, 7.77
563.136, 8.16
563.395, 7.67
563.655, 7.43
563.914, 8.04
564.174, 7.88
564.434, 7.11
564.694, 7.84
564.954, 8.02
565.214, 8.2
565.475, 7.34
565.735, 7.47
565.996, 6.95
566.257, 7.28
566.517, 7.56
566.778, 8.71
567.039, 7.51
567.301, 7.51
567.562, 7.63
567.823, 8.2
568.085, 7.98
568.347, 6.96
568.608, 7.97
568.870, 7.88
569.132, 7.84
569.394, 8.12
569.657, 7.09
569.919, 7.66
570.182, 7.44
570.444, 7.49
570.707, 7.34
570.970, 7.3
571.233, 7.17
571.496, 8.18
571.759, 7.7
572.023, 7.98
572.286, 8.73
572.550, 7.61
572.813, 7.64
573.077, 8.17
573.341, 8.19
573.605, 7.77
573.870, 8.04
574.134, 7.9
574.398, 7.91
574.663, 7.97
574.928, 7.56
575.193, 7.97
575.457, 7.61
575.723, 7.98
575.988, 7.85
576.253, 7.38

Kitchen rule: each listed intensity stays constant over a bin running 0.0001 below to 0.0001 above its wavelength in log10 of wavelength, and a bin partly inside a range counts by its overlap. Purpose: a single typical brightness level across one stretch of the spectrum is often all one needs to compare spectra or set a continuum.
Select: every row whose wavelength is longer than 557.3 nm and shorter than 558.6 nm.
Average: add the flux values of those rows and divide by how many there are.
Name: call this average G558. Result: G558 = 7.50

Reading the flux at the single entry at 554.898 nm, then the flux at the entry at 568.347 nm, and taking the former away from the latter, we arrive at -1.5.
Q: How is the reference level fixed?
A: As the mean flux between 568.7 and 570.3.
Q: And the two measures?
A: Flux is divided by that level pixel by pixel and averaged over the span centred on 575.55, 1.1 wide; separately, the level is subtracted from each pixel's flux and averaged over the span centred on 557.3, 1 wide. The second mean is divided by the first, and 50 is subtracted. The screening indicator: -50.2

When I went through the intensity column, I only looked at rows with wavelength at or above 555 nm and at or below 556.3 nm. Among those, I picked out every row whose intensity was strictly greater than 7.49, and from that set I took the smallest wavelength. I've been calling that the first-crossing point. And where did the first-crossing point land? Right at 555.409 nm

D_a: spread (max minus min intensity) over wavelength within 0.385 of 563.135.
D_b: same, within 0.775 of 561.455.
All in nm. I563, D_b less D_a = 1.6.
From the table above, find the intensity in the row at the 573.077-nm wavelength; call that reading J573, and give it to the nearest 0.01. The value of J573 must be 8.17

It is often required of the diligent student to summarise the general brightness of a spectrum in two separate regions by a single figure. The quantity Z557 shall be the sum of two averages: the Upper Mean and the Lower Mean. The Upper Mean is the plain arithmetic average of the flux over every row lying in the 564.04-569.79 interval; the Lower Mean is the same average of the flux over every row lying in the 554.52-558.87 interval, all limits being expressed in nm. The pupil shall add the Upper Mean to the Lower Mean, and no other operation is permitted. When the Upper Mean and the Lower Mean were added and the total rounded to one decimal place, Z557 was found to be 15.1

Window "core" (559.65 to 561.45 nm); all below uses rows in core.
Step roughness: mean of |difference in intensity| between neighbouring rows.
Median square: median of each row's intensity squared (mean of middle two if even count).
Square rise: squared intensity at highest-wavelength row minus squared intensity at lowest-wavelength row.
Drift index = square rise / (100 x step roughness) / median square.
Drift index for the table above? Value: 0.0027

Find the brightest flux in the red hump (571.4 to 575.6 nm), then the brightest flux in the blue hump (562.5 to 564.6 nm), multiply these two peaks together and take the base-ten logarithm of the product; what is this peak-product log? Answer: 1.853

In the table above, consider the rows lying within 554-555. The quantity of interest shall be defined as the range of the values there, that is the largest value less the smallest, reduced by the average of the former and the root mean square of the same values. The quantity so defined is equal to -3.58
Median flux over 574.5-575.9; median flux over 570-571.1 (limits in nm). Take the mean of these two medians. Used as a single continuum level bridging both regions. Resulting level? 7.68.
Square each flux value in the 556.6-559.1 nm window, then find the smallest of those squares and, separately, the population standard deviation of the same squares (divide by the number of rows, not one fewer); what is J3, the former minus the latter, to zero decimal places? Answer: 29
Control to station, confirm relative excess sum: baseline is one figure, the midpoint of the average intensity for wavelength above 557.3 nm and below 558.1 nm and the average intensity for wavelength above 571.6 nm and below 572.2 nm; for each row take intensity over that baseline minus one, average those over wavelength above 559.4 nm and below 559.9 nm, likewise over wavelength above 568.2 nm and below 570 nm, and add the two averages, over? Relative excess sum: -0.11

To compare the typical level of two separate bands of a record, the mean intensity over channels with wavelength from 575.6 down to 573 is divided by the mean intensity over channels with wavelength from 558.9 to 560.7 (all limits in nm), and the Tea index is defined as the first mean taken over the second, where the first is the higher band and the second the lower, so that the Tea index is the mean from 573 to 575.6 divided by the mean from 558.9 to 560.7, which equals 1.12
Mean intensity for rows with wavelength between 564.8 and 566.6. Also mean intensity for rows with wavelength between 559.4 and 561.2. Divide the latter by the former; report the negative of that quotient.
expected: -0.98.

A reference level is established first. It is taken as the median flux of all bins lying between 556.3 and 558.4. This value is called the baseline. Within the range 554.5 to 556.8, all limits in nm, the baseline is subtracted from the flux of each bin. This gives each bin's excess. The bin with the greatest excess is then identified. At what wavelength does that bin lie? 554.898 nm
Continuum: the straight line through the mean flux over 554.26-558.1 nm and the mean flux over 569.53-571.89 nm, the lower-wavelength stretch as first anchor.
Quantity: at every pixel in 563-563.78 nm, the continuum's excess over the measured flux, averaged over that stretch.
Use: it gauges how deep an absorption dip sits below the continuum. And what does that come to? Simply -0.26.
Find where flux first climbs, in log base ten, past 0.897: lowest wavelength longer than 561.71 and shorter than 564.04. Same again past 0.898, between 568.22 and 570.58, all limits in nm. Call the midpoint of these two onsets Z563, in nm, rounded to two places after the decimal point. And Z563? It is 565.61 nm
